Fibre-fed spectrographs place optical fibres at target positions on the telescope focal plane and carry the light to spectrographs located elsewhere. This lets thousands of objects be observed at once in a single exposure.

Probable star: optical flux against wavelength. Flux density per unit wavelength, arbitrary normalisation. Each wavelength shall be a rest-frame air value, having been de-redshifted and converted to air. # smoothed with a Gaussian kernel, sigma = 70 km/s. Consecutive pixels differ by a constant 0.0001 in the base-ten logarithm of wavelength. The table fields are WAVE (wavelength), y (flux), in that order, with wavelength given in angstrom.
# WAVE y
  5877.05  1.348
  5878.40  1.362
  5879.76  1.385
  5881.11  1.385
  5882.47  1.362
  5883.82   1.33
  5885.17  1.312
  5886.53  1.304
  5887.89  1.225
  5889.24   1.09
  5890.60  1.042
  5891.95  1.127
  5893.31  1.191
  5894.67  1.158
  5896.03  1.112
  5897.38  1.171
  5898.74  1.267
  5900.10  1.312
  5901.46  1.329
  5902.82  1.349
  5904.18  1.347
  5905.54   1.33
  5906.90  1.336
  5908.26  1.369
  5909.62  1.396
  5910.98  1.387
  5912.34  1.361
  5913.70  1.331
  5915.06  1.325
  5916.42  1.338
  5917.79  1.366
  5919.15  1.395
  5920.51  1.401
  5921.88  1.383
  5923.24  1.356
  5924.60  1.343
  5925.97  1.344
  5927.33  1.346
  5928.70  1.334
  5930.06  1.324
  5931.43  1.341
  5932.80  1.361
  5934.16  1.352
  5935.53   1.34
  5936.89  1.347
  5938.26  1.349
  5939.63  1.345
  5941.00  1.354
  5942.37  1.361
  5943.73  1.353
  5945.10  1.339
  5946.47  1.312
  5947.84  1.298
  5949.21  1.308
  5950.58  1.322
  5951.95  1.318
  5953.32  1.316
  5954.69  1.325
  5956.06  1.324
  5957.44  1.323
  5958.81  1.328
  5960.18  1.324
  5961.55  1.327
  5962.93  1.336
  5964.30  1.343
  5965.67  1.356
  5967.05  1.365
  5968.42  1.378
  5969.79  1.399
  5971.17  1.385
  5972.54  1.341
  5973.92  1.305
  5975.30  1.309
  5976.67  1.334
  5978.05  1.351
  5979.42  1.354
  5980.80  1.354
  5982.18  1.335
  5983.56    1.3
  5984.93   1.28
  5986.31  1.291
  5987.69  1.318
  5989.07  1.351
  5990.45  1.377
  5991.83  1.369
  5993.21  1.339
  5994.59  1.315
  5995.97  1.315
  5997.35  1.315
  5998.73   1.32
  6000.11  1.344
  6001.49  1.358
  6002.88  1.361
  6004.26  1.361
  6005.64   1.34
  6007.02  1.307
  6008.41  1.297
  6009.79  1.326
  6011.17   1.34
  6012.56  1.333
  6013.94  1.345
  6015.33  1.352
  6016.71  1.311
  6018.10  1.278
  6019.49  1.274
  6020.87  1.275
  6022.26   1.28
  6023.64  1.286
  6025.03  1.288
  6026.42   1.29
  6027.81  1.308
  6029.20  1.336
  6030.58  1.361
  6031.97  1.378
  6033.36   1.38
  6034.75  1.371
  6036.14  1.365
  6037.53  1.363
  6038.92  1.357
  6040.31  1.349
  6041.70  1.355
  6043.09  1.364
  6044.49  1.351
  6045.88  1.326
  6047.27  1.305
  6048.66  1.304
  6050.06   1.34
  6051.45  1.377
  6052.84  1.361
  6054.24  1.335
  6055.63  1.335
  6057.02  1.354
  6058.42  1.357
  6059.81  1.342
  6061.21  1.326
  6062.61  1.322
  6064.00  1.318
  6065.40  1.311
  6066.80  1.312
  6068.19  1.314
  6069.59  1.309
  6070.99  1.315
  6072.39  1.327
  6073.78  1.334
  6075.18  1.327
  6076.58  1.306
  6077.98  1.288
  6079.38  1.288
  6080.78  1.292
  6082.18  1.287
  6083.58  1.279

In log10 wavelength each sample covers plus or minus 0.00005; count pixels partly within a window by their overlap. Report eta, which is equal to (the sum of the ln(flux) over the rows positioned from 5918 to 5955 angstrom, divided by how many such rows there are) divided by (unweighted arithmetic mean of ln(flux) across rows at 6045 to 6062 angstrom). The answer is 1.01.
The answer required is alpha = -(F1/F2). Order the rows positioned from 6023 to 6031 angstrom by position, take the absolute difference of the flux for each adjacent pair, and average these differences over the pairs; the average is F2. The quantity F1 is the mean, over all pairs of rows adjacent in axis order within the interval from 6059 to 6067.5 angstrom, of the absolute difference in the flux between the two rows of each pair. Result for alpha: -0.4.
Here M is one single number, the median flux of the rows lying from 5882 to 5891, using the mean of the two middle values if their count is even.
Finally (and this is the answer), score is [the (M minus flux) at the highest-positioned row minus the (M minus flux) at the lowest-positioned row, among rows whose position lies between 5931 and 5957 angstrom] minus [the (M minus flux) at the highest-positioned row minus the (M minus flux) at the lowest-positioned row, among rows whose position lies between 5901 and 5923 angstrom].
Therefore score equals 0.071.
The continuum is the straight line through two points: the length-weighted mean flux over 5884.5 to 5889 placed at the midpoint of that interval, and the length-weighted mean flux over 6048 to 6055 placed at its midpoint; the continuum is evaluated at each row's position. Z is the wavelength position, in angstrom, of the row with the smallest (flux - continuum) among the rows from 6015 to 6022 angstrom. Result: 6019.49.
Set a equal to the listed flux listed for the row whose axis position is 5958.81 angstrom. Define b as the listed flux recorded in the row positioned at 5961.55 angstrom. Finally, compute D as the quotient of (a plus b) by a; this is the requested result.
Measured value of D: 2.00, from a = 1.328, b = 1.327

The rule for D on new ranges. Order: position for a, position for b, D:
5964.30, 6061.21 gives 1.99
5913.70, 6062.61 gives 1.99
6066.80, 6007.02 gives 2.00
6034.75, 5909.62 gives 2.02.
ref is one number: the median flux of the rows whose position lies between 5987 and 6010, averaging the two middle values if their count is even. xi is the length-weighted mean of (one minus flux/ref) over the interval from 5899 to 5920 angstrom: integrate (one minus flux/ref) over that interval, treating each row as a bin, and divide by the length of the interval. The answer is -0.008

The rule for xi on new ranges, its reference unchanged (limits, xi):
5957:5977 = -0.004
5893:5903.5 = 0.076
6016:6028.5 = 0.038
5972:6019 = 0.007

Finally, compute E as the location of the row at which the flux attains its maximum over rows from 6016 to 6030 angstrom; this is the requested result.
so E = 6029.20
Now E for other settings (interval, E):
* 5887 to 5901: 5900.10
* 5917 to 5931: 5920.51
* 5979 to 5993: 5990.45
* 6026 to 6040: 6033.36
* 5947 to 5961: 5958.81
